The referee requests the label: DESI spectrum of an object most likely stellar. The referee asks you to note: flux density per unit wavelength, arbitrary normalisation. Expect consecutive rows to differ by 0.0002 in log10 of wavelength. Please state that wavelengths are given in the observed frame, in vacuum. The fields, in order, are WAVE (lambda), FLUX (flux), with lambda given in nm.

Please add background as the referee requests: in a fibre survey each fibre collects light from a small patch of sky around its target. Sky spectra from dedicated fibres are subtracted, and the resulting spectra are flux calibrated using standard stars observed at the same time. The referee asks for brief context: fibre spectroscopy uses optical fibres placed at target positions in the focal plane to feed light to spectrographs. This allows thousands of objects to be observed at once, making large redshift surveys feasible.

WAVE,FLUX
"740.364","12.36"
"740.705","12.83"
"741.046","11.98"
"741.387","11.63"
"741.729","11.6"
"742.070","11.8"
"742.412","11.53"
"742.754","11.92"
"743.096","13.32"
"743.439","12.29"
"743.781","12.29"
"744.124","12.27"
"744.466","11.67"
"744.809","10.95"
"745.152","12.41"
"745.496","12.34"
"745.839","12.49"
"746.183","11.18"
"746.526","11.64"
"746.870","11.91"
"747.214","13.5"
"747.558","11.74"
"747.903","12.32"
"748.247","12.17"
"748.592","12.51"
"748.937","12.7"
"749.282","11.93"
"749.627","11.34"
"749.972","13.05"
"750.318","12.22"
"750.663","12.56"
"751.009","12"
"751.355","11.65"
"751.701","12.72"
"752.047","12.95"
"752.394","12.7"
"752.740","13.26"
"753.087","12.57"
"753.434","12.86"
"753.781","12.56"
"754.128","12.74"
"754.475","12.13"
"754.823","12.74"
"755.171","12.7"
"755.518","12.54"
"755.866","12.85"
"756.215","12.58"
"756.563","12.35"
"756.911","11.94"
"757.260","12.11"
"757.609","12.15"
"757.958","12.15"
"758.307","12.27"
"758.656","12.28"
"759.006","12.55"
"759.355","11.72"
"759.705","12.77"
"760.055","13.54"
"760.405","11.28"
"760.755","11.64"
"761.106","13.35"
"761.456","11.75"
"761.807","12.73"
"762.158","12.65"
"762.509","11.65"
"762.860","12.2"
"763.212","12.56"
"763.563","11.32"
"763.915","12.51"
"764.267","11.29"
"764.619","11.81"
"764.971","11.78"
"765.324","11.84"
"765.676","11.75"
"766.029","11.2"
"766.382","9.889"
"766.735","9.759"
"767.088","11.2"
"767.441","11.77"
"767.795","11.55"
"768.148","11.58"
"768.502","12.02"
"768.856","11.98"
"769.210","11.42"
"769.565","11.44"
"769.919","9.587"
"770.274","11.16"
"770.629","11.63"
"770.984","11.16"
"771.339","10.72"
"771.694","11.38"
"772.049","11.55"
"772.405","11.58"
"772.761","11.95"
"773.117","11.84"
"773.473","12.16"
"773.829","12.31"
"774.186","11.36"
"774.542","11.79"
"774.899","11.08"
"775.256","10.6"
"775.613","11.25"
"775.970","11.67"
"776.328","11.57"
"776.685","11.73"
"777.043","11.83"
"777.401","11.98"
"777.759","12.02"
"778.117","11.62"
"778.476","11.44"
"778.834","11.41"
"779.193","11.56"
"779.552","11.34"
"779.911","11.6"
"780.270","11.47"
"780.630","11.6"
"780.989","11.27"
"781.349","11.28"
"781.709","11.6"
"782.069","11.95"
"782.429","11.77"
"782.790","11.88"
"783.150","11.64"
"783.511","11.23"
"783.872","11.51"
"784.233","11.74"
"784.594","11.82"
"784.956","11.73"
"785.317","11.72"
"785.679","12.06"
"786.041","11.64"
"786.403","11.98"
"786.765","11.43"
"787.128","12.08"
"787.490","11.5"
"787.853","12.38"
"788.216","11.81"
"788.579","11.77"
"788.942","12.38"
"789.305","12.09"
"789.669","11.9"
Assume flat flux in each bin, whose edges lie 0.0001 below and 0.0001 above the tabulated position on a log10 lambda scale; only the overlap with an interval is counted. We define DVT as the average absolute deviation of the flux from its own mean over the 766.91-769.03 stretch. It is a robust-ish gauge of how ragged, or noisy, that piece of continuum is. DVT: 0.240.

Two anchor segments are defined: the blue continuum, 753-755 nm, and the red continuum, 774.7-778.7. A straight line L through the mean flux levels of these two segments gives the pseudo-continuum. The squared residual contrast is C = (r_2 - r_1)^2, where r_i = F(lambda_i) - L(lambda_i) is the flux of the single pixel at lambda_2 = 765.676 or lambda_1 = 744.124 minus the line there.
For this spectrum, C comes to 0.25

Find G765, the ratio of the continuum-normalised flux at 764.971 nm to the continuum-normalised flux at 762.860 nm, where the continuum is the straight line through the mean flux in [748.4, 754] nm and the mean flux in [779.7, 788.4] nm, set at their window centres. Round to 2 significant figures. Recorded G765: 0.97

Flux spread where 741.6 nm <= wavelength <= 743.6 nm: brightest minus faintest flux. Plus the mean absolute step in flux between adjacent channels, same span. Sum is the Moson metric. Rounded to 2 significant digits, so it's 2.4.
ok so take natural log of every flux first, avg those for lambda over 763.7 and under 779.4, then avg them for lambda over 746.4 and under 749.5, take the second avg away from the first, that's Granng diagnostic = -0.07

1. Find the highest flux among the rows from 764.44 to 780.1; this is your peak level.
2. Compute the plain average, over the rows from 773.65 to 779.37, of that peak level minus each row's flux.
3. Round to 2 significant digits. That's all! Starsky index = 0.73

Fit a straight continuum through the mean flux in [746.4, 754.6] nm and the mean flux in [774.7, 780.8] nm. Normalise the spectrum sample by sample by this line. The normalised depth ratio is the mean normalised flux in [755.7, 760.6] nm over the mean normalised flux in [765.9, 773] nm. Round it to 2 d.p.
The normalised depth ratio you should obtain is 1.06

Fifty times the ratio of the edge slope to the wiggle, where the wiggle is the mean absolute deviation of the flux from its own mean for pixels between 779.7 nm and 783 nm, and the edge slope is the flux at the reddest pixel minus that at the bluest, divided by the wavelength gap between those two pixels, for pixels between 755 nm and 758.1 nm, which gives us -56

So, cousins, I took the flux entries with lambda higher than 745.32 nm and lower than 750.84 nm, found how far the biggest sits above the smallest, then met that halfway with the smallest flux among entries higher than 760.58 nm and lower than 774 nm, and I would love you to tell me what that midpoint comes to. 5.95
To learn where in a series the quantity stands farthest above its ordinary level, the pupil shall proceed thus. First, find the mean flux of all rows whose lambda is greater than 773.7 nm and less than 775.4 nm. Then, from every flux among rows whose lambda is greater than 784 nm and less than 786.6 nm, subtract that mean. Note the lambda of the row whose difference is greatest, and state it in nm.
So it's 785.679 nm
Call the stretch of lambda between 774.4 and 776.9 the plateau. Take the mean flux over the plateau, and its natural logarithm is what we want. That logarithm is 2.43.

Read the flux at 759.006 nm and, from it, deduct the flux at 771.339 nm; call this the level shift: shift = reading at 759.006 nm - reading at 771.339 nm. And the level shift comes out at 1.8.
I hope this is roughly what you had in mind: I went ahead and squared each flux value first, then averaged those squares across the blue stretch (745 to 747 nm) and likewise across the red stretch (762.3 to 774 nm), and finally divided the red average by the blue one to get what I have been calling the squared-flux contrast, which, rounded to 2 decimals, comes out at 0.92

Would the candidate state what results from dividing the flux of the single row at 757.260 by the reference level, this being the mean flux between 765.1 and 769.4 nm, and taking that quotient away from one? -0.07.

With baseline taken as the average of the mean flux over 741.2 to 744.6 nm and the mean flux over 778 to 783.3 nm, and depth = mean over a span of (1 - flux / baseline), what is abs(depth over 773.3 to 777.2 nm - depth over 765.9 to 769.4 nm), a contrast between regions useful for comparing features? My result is 0.03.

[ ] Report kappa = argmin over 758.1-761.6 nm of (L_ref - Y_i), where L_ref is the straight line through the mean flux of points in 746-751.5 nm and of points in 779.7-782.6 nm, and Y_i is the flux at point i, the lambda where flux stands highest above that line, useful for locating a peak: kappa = 760.055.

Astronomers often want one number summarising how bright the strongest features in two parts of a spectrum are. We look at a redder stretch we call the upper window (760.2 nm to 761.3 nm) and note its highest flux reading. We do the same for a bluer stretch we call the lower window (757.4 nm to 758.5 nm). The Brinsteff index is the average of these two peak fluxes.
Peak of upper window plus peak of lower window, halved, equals 12.8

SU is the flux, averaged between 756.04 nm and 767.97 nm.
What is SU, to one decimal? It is 11.9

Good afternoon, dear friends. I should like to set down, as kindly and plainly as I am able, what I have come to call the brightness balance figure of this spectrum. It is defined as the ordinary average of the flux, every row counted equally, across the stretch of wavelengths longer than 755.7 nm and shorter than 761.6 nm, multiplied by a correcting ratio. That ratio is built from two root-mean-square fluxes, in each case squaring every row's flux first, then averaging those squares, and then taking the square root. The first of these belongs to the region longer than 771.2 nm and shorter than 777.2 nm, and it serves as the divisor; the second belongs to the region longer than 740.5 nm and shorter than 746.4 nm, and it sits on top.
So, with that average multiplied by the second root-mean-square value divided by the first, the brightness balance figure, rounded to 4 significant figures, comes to 12.83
